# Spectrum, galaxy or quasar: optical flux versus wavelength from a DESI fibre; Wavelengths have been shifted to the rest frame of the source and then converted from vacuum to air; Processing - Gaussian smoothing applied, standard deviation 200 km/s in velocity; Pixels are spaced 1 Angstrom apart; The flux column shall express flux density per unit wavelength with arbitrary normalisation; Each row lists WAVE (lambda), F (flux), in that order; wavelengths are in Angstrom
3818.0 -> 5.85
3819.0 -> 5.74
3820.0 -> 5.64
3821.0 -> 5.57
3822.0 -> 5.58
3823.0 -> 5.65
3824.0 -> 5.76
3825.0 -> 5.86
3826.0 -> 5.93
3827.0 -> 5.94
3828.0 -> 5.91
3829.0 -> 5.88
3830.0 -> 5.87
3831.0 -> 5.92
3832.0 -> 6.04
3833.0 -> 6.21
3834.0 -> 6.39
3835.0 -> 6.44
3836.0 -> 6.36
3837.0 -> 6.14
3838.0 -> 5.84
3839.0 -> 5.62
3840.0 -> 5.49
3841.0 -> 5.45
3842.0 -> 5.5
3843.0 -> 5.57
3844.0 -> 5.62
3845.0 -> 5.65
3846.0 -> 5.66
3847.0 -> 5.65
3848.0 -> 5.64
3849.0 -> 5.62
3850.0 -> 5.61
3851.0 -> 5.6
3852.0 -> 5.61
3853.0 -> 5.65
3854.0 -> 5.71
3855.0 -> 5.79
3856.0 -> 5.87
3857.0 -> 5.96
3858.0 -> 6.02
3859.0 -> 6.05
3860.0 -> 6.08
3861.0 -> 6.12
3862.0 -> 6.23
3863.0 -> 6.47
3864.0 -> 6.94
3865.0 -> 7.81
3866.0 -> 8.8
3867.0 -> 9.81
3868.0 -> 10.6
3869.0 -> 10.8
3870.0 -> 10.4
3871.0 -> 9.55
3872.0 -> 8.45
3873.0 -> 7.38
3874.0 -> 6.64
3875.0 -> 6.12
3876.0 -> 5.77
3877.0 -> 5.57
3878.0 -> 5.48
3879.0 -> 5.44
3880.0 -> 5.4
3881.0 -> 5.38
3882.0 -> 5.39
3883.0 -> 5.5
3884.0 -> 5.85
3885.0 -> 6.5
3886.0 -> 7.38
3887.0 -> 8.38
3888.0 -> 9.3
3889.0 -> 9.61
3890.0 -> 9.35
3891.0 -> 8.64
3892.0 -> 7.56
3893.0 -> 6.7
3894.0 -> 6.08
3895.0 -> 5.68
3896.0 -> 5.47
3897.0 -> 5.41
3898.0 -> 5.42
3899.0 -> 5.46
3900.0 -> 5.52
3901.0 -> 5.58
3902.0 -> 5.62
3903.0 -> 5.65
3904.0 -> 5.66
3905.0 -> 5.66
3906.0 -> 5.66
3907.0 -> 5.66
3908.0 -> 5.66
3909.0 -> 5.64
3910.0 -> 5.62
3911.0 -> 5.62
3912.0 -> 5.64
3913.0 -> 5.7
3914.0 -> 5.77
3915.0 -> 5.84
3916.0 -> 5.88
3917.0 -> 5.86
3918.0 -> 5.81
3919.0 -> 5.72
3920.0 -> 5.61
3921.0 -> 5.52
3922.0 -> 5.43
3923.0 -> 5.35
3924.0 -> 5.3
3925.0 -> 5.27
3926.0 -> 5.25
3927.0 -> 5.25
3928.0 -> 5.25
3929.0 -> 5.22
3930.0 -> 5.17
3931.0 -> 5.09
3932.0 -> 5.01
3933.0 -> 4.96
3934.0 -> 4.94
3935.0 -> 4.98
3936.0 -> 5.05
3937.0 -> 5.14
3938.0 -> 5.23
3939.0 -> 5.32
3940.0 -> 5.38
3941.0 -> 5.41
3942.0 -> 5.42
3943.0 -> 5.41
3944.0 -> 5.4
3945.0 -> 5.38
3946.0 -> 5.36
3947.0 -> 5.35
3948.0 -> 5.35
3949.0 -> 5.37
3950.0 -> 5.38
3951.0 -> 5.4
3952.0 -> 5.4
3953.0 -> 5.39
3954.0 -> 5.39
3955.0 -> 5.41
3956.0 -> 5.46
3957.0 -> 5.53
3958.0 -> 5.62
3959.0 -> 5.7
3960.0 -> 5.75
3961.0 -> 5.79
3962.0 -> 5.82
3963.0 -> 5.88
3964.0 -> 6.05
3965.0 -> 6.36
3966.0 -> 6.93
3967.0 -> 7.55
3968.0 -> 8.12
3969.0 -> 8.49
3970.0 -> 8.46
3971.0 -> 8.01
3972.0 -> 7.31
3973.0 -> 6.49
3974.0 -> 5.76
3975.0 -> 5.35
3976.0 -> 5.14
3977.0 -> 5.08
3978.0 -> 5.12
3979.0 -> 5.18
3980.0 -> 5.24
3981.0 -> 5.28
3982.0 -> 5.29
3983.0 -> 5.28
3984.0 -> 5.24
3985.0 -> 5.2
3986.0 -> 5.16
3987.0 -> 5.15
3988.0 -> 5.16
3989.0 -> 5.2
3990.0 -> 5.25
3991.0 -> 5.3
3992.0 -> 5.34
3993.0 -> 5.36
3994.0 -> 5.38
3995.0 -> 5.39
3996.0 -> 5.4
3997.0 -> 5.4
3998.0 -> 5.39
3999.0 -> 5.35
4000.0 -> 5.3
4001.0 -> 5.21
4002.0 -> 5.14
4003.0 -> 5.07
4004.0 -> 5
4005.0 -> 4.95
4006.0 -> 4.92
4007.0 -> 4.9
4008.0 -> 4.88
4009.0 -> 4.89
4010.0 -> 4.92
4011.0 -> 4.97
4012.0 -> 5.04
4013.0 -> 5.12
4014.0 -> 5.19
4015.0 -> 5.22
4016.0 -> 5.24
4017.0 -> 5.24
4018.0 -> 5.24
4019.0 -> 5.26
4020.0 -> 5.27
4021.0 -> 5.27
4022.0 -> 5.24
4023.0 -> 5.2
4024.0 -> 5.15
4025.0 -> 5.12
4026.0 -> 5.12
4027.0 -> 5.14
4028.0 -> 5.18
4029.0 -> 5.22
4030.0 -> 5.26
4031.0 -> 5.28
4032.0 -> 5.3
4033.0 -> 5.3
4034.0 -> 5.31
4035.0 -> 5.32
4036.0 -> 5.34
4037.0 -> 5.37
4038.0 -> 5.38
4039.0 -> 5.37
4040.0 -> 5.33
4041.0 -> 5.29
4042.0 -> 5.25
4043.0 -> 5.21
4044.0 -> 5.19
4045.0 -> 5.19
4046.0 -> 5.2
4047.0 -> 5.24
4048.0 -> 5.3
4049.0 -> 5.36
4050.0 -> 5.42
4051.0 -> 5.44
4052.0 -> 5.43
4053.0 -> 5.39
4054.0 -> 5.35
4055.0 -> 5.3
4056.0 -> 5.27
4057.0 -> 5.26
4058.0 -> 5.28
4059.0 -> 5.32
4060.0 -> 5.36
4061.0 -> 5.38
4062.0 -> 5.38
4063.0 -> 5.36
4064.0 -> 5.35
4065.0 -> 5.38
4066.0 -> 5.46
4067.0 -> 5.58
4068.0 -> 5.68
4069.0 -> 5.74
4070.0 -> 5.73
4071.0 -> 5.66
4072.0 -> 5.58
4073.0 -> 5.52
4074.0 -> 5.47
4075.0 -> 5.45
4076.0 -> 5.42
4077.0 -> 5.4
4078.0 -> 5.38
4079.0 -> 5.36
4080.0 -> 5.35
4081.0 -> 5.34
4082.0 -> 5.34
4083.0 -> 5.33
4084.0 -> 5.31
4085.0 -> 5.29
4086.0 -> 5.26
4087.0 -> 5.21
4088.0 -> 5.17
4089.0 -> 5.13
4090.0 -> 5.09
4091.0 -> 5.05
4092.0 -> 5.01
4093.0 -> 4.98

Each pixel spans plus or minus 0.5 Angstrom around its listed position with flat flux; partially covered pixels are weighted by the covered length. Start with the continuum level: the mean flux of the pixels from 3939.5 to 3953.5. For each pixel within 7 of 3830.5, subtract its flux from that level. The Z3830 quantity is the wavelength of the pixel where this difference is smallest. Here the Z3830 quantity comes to 3835.0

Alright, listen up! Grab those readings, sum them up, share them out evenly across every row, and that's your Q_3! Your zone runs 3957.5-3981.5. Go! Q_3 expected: 6.3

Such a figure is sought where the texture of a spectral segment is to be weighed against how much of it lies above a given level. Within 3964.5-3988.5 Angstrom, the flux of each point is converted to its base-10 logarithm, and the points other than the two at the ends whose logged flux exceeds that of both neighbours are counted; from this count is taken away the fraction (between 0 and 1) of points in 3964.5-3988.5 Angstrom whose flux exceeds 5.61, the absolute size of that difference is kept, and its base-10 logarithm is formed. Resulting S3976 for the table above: 0.20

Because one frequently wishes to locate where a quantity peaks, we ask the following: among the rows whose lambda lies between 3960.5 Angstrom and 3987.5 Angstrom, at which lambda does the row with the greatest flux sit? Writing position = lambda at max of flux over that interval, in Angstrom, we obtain 3969.0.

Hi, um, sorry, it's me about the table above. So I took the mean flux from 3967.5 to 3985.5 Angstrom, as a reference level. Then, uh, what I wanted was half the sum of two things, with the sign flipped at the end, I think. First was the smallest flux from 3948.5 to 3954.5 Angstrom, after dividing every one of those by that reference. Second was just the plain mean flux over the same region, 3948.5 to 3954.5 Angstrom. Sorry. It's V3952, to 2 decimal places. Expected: -3.13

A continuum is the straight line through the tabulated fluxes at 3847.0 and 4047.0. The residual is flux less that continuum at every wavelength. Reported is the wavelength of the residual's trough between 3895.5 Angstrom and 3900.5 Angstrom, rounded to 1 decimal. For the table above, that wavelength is 3897.0 Angstrom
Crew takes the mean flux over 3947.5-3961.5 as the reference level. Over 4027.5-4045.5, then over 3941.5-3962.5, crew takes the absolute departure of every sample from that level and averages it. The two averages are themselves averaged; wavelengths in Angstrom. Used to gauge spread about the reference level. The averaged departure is 0.17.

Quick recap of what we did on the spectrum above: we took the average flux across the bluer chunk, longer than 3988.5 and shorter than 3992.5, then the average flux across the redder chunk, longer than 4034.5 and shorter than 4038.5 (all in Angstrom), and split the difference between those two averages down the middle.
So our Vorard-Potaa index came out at 5.3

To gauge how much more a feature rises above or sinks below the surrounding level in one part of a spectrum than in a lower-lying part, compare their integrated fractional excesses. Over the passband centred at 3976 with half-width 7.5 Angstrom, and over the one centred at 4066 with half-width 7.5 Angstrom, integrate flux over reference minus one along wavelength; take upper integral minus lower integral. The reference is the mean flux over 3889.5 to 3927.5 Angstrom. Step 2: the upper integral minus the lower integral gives -1.5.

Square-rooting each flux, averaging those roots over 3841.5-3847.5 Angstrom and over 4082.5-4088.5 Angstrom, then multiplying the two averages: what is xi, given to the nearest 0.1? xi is 5.4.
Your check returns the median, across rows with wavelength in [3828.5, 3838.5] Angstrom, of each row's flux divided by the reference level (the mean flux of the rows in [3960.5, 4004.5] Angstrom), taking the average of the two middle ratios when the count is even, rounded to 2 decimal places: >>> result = 1.05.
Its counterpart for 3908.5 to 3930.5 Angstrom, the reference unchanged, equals 0.97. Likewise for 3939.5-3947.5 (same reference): 0.93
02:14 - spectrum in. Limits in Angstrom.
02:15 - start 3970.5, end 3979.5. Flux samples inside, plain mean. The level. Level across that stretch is 5.9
